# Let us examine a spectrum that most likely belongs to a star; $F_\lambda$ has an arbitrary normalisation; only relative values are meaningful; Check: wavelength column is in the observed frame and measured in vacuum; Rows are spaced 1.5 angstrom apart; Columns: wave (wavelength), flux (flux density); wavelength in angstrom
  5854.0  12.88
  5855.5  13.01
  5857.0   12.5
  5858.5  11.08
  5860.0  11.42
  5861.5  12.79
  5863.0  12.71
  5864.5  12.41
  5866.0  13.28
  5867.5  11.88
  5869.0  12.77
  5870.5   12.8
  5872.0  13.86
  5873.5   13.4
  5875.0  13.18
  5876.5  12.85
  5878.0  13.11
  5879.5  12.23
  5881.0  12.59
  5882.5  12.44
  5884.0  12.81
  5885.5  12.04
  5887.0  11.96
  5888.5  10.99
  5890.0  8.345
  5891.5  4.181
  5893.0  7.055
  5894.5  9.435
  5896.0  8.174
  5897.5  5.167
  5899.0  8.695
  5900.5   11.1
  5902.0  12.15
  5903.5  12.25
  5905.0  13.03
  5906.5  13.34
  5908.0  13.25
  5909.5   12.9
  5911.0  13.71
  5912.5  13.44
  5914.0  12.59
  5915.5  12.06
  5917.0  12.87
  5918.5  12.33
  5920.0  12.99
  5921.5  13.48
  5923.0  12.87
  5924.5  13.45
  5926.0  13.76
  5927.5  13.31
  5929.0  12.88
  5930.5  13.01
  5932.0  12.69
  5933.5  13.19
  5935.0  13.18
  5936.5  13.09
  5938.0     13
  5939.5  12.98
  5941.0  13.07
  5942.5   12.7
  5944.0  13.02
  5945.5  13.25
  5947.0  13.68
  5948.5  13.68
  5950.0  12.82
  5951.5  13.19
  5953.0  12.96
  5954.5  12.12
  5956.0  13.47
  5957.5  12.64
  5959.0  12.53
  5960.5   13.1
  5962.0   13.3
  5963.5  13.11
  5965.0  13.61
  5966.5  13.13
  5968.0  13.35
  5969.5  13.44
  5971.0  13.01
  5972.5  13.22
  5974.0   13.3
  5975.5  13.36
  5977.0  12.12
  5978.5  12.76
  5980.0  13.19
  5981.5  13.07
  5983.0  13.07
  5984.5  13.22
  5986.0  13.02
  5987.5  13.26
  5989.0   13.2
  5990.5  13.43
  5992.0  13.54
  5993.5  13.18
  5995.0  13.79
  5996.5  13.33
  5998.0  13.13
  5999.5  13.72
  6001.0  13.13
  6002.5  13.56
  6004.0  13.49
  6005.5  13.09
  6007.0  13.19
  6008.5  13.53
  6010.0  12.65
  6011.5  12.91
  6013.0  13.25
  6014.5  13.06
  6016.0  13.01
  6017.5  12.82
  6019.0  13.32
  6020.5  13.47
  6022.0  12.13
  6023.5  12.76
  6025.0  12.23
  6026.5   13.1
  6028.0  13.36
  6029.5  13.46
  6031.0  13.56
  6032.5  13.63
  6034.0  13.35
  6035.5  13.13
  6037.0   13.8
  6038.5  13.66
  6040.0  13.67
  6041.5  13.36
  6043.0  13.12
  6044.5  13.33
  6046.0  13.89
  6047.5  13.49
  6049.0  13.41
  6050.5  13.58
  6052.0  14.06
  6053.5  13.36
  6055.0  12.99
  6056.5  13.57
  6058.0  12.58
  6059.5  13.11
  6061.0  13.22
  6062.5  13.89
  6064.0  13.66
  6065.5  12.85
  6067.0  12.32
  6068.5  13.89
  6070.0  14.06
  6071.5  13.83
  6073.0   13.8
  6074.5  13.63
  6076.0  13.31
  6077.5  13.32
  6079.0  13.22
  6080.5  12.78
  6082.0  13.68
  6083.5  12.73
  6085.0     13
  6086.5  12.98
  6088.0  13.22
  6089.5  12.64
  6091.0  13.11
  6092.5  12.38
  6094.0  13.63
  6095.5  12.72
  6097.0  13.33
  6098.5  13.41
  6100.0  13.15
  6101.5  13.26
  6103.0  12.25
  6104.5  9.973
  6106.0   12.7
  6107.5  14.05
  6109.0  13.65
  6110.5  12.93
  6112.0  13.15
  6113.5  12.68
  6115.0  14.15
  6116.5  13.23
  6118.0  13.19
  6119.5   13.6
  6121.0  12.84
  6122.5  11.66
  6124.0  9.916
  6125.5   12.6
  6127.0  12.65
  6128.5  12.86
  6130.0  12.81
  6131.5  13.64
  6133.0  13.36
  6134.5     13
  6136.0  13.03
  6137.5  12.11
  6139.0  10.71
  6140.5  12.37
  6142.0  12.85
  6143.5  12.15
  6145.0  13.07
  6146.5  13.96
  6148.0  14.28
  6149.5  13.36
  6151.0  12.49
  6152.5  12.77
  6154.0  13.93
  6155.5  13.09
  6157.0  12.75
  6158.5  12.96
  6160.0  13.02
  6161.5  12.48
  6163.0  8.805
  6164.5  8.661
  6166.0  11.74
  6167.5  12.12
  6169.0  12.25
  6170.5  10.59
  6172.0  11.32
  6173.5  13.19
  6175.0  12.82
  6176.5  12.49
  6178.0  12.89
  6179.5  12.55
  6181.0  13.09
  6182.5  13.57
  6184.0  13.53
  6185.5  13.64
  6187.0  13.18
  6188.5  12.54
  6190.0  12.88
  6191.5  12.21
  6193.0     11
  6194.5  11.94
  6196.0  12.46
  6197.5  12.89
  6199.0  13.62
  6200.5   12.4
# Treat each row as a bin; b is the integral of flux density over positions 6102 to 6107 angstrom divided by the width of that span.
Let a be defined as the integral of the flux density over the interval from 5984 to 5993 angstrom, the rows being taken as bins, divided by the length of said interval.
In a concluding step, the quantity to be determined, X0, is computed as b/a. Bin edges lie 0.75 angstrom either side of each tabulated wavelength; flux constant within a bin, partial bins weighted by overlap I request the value 0.89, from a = 13.3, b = 11.8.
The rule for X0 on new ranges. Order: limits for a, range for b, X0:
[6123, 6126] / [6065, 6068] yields 1.13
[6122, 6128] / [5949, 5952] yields 1.11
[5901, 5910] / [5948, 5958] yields 1.02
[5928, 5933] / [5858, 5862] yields 0.91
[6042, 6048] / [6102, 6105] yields 0.85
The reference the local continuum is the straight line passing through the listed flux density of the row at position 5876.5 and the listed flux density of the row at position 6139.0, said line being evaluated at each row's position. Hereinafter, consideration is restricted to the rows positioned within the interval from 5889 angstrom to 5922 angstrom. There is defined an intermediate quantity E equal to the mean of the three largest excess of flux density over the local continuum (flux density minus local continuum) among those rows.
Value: 1.0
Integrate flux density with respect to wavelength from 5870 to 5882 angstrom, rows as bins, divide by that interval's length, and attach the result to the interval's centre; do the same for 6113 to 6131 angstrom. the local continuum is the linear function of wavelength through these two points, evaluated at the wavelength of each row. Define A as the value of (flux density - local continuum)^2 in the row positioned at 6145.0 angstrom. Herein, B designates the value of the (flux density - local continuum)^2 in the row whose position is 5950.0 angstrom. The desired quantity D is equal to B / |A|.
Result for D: 0.04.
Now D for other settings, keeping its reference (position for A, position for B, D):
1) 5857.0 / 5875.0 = 0.13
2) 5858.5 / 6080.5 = 0.00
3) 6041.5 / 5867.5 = 3.95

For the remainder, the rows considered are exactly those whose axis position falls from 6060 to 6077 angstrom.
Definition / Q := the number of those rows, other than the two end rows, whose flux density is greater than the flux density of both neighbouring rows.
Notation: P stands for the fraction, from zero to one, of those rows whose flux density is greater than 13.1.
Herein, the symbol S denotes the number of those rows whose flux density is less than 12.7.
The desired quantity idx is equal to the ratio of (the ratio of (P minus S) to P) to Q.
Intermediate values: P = 0.82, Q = 2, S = 1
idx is 0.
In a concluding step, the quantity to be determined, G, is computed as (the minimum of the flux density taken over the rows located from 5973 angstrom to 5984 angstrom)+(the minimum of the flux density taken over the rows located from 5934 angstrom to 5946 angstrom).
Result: 24.8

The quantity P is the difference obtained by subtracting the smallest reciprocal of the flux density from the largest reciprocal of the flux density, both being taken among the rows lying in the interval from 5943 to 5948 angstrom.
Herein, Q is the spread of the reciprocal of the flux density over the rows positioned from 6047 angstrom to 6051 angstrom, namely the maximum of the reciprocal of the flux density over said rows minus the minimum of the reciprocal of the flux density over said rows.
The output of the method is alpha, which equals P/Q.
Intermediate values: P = 0.0037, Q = 0.0009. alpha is 4.0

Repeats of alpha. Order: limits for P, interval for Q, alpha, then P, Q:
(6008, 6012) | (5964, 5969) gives 1.9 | 0.0051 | 0.0027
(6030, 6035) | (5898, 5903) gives 0.0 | 0.0015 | 0.0327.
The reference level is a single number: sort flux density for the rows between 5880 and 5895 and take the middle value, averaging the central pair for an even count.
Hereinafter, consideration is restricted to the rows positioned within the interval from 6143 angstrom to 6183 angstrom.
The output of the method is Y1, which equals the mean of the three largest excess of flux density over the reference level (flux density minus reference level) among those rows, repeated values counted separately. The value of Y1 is 2.6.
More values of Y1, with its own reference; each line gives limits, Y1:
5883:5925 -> 2.1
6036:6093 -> 2.5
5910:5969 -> 2.2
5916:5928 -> 2.1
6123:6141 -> 1.9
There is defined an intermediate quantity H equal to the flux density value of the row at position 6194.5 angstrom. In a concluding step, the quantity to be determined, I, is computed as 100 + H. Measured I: 111.9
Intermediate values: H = 11.94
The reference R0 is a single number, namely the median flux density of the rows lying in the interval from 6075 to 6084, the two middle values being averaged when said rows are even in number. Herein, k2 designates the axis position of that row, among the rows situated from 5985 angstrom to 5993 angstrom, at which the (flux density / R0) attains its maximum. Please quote 5992.0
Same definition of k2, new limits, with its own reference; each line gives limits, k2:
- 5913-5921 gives 5920.0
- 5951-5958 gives 5956.0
